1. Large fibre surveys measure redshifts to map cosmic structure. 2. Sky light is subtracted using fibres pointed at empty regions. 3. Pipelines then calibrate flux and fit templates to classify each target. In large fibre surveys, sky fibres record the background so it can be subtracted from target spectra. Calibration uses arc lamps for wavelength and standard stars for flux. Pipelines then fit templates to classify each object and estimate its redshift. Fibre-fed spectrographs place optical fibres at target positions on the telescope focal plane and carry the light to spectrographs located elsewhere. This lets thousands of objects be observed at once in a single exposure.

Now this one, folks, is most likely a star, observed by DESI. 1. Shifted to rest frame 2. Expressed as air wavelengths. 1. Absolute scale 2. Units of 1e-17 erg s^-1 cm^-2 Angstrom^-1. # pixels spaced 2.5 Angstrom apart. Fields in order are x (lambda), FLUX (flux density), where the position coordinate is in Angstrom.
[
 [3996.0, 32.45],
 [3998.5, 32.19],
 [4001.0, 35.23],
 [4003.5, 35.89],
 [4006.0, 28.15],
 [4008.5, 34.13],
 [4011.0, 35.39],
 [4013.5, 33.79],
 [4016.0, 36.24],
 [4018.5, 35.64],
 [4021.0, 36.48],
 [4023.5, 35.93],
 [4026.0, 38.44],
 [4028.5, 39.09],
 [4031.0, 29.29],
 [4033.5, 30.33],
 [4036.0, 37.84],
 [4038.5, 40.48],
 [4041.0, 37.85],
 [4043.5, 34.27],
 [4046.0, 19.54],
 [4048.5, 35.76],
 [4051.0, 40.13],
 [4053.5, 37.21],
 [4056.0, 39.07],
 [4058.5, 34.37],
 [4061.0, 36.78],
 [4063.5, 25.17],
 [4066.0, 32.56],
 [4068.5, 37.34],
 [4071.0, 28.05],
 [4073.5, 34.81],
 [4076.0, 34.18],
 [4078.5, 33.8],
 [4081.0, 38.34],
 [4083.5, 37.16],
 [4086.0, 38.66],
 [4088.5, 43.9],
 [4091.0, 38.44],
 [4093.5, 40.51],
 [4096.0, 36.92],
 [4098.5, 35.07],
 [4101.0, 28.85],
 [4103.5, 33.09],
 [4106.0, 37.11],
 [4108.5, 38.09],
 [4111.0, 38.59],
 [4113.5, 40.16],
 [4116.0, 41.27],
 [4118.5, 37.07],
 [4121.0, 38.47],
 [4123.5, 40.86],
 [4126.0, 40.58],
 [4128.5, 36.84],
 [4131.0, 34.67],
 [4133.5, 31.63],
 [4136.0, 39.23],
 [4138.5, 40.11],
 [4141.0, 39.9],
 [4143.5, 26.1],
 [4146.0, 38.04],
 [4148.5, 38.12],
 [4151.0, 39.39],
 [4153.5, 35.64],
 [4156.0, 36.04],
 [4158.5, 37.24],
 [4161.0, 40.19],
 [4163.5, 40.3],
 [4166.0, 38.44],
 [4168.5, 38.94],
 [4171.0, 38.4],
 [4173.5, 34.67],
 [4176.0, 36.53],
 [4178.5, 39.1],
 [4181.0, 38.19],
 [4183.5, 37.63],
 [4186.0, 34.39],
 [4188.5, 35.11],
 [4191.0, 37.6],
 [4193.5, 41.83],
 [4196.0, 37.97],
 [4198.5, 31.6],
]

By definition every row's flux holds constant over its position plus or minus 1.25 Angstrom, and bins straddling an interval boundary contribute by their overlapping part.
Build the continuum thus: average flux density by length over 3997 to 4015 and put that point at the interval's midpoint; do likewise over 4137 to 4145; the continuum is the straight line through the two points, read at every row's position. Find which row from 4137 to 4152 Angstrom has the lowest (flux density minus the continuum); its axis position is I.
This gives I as 4143.5 Angstrom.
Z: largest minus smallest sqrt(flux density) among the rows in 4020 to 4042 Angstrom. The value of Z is 1.0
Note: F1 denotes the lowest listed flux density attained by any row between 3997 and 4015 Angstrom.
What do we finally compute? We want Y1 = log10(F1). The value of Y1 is 1.45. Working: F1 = 28.15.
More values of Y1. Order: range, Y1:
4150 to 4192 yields 1.54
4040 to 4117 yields 1.29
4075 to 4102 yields 1.46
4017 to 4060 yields 1.29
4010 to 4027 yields 1.53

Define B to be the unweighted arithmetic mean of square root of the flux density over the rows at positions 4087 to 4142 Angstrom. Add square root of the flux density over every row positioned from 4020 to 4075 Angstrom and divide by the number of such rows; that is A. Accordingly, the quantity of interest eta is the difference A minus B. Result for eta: -0.28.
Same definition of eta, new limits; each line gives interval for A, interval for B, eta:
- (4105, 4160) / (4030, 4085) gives 0.28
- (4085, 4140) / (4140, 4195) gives 0.03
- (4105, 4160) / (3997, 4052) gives 0.25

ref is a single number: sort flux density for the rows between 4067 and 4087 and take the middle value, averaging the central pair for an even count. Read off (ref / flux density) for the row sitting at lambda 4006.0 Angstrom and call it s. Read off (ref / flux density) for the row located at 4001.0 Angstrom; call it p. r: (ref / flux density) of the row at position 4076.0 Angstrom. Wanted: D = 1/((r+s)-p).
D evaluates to 0.76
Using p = 1.02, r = 1.05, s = 1.3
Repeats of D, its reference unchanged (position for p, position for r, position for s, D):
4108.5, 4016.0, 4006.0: 0.75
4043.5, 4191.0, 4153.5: 1.09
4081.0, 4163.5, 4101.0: 0.83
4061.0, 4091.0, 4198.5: 0.91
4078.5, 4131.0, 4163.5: 1.15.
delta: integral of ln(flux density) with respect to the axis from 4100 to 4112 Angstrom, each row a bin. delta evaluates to 43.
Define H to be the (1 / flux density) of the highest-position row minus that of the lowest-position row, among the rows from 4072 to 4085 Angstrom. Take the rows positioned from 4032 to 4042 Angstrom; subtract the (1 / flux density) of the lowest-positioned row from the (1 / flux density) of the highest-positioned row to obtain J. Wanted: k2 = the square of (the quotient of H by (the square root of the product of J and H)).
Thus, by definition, 0.28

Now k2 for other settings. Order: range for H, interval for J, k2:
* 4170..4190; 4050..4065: 0.16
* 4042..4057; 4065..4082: 0.77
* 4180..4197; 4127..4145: 0.01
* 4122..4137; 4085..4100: 0.38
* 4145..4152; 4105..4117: 0.33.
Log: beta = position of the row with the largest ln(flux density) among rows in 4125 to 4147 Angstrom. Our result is 4126.0 Angstrom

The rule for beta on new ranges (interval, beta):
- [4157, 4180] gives 4163.5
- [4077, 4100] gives 4088.5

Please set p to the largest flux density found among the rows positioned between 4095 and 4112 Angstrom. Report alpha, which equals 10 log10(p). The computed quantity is 15.9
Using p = 38.59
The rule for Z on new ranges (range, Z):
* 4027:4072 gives 1.9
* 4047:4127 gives 1.6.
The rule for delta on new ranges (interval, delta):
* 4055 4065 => 35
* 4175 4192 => 61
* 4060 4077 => 59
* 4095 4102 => 25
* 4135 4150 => 54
